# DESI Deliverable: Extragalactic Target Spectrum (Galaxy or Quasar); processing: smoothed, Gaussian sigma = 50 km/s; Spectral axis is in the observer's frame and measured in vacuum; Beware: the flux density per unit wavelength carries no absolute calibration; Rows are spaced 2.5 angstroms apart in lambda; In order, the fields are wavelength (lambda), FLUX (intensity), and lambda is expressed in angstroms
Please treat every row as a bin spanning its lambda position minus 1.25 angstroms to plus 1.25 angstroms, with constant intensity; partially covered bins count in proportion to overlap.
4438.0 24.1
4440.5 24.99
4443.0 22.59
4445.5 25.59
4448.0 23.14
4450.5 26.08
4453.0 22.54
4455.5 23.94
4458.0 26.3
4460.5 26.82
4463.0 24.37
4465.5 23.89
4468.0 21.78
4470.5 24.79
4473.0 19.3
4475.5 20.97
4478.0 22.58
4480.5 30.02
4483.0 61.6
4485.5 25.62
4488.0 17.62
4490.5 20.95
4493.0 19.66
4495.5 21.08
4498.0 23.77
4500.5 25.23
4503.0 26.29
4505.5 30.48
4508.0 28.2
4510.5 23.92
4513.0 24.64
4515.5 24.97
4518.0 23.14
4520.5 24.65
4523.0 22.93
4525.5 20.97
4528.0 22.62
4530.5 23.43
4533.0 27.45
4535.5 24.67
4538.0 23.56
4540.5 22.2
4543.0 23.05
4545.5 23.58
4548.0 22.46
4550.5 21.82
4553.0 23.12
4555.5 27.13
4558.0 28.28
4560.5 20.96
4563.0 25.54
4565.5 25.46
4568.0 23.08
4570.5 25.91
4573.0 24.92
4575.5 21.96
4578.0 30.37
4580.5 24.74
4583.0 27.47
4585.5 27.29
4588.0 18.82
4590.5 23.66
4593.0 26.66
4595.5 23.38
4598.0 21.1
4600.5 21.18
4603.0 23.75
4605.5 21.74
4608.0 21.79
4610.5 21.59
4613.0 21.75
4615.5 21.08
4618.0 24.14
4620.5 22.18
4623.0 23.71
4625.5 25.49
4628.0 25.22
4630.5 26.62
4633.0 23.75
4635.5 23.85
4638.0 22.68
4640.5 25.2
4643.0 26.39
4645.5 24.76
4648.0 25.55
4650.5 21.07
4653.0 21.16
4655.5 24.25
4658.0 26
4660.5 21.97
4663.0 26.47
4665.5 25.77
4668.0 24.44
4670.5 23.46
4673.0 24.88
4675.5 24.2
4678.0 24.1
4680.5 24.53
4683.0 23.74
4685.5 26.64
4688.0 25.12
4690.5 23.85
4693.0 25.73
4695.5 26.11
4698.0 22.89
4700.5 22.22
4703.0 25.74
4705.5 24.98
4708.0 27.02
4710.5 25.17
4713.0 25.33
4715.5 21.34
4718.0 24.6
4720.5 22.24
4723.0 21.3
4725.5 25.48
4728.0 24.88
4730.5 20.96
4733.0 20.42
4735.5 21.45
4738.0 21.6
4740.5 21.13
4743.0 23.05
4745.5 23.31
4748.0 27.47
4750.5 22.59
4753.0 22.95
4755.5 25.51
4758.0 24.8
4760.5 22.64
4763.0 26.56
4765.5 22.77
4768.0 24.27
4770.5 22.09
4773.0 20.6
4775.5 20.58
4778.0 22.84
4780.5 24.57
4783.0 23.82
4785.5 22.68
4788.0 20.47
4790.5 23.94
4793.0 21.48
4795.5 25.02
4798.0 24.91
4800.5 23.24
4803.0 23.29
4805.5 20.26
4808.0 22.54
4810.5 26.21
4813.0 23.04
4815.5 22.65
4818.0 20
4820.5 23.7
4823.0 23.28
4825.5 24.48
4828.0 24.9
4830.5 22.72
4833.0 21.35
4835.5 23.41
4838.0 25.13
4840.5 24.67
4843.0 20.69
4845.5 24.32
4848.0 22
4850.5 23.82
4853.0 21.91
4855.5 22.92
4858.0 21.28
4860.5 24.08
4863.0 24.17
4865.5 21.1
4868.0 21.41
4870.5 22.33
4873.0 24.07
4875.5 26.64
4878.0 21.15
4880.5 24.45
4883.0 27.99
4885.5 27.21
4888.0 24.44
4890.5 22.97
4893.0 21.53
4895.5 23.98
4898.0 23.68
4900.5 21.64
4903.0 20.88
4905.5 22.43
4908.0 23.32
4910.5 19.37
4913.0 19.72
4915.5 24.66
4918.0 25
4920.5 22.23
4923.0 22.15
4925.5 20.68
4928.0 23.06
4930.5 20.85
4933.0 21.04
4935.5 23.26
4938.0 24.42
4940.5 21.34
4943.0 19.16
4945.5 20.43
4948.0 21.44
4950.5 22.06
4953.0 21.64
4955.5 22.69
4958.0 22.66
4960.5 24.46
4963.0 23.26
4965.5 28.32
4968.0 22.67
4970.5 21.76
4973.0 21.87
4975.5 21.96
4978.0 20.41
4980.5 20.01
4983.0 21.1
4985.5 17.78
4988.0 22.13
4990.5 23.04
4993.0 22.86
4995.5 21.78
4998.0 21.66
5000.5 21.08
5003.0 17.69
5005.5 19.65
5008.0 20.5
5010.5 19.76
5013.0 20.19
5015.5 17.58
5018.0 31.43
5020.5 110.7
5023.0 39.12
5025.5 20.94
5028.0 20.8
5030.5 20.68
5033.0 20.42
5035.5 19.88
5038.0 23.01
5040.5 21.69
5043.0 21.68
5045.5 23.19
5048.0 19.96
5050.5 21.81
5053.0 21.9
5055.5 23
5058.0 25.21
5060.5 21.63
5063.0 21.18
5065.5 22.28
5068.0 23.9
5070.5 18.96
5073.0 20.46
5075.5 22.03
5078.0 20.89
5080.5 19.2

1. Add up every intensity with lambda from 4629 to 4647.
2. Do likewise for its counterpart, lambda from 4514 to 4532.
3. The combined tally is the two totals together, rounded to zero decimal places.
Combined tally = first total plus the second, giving 336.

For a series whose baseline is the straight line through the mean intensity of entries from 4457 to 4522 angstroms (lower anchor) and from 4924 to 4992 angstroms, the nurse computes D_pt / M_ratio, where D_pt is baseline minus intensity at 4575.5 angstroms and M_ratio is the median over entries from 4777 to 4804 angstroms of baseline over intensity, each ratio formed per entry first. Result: 2.9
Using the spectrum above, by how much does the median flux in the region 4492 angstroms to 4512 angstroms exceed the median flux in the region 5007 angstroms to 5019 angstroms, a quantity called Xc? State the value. 4.4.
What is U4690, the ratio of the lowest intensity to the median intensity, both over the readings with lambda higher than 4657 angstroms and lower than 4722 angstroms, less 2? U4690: -1.14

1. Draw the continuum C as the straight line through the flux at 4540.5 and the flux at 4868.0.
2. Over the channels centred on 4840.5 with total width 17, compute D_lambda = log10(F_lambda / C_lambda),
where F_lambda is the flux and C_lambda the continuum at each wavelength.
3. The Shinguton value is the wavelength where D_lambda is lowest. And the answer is 4843.0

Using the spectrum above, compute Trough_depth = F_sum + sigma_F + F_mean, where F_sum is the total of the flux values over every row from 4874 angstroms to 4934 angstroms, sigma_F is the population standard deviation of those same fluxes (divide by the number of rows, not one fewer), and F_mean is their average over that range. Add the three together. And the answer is 576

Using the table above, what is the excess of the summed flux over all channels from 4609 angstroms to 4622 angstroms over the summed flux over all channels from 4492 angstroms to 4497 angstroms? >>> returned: 70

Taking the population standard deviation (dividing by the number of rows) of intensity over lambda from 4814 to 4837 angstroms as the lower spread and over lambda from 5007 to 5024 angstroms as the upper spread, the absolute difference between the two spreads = 29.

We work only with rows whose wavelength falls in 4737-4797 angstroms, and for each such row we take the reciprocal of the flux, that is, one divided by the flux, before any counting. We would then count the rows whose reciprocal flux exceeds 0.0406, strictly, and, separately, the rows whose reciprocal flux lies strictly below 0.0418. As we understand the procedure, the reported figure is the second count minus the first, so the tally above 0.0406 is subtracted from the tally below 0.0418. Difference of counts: -11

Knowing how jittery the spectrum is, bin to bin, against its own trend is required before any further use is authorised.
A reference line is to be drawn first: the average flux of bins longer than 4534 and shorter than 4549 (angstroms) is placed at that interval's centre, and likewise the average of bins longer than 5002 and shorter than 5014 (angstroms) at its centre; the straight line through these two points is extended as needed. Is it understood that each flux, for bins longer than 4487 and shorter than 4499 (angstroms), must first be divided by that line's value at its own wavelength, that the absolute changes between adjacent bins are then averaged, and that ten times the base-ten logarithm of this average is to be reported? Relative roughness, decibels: -10.3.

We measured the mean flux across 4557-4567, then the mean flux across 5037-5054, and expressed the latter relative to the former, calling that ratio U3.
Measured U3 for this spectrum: 0.9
